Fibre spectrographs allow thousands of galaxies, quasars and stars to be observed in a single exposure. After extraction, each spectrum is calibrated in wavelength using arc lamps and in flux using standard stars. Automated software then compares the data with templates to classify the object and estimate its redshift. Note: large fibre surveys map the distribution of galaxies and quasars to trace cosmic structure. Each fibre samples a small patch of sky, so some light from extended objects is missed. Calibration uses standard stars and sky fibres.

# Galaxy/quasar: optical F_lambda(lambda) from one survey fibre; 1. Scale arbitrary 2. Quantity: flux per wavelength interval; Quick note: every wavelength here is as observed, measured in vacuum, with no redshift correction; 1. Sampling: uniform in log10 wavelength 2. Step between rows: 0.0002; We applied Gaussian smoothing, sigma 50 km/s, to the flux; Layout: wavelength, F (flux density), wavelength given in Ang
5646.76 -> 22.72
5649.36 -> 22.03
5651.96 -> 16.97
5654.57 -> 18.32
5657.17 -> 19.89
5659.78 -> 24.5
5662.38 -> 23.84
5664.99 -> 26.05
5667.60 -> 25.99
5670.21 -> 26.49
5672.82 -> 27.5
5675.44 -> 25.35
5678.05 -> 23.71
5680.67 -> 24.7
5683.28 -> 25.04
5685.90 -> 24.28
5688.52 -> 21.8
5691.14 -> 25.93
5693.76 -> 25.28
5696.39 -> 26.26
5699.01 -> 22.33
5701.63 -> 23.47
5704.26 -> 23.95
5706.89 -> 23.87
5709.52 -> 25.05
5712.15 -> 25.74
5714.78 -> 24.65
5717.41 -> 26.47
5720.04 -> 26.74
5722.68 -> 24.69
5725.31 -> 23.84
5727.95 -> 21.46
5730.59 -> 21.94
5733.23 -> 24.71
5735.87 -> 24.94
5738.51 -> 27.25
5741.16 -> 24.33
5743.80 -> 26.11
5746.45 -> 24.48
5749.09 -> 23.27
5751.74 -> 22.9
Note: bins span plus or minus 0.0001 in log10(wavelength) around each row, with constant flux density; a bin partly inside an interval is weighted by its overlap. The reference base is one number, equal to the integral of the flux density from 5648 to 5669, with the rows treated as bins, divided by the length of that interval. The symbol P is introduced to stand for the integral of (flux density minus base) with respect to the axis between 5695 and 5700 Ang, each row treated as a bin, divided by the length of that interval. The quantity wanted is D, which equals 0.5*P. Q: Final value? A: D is 1.10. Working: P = 2.2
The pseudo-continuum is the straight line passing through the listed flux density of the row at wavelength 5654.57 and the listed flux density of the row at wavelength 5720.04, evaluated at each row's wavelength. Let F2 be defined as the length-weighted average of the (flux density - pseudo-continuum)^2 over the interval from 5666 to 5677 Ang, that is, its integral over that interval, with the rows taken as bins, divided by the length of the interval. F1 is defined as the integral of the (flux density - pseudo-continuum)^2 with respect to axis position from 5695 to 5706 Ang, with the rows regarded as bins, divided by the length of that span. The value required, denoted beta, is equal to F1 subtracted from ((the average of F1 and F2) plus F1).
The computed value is 18.5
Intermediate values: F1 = 3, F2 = 34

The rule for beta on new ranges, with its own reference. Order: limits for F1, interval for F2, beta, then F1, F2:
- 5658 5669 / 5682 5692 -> 18.0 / 31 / 5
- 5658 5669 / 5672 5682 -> 24.7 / 31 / 19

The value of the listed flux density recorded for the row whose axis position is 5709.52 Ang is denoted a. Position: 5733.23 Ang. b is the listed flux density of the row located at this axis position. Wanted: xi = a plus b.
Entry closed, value 49.8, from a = 25.05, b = 24.71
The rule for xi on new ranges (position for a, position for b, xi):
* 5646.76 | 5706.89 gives 46.6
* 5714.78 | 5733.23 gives 49.4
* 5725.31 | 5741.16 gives 48.2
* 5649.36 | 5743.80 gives 48.1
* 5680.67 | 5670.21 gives 51.2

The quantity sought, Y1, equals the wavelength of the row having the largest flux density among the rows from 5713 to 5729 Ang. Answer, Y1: 5720.04 Ang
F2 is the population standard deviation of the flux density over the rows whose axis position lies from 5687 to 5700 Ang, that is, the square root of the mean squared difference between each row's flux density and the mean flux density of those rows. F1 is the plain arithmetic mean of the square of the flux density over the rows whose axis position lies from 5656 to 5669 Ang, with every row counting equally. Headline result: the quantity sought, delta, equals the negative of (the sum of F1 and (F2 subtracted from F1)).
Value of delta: -1165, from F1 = 584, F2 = 1.9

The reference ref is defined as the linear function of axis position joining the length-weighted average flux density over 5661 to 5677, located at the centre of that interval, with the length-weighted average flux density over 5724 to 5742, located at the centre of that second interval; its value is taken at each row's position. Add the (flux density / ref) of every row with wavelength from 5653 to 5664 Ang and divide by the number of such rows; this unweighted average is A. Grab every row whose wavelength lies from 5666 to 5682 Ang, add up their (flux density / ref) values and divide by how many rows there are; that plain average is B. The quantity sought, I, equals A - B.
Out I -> -0.17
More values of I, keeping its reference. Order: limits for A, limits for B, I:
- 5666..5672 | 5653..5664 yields 0.19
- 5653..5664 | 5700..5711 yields -0.14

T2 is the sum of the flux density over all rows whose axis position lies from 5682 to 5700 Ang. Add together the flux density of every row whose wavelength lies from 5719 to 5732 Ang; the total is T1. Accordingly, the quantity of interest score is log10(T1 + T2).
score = 2.46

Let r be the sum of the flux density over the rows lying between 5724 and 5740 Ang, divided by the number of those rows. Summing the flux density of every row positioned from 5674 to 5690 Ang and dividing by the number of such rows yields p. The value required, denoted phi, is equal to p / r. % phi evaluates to 1.01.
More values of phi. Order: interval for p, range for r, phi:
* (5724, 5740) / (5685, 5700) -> 0.99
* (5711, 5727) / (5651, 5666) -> 1.17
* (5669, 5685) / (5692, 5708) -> 1.05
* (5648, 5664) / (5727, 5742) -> 0.87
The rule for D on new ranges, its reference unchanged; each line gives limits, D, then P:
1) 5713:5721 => 1.84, 3.7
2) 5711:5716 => 1.48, 3.0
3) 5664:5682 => 1.73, 3.5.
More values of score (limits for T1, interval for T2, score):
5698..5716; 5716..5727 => 2.43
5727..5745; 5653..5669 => 2.49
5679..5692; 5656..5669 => 2.38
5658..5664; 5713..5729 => 2.29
